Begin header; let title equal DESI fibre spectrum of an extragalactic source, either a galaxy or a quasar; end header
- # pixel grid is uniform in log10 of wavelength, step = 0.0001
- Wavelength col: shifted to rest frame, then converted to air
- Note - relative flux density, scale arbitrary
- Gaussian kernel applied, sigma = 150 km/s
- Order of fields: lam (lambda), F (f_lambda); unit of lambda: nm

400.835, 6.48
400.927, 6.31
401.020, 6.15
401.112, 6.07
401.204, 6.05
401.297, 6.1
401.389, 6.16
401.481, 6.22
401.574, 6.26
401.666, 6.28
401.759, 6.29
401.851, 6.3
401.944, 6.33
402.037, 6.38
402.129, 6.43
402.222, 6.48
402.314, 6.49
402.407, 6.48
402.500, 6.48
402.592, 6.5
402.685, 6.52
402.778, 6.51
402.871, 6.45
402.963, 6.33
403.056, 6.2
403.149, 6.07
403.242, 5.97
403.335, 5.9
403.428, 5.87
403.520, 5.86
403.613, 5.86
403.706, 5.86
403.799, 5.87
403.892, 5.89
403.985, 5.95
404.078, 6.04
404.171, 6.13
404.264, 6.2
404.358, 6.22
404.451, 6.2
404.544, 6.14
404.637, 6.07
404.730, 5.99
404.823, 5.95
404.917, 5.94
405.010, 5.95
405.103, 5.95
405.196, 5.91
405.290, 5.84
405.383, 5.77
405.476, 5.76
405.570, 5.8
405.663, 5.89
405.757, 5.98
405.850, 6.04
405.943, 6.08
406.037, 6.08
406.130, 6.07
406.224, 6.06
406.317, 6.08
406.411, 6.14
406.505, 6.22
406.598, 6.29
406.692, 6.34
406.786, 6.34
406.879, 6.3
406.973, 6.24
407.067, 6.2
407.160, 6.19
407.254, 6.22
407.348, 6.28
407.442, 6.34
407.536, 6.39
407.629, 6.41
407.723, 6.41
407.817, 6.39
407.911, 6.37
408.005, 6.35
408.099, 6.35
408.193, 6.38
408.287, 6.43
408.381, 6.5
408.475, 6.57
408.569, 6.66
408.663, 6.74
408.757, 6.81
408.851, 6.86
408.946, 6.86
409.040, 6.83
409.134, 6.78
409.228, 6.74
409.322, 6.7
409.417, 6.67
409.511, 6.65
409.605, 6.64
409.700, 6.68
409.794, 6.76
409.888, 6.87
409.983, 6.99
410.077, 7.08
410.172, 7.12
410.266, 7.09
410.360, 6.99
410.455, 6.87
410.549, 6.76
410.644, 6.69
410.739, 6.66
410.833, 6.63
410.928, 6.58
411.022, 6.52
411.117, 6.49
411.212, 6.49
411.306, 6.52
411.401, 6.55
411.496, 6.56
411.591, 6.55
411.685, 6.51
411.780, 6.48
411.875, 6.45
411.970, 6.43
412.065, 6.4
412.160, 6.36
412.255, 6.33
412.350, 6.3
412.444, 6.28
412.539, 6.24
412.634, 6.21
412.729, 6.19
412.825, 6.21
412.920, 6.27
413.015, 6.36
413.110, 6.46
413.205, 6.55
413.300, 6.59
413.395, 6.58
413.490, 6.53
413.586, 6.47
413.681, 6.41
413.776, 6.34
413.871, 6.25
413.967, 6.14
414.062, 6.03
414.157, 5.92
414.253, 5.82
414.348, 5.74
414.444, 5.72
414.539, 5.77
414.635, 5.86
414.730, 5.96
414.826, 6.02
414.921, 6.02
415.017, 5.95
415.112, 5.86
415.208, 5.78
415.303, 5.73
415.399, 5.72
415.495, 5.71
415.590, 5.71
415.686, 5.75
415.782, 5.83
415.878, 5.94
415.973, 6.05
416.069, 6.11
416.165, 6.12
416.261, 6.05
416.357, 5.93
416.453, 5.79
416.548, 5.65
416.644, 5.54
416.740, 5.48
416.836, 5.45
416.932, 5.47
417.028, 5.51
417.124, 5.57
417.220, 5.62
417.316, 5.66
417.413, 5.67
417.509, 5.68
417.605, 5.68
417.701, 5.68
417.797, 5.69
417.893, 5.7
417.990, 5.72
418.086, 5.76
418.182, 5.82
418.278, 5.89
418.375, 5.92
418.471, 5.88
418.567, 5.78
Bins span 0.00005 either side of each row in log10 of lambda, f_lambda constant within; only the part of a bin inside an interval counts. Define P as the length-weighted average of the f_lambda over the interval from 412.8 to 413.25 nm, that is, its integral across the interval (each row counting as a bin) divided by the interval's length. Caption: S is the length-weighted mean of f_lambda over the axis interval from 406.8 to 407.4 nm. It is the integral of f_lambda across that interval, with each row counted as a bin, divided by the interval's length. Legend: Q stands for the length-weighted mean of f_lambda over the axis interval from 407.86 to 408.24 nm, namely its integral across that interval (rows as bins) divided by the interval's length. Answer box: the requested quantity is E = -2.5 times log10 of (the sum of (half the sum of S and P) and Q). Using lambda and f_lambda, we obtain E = -2.76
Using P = 6.38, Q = 6.4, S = 6.25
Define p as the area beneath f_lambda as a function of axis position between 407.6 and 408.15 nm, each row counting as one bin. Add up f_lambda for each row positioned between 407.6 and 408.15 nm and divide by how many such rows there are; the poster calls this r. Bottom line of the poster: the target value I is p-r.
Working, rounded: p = 3.5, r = 6.4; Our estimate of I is -2.9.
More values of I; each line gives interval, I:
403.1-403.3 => -4.8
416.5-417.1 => -2.2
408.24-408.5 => -4.8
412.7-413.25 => -2.9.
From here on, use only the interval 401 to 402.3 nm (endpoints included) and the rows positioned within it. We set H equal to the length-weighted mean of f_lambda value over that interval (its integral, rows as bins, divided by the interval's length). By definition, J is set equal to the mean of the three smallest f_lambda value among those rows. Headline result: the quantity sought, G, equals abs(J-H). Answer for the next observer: 0.19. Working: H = 6.26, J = 6.1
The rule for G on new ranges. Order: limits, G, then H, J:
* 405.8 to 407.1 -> 0.12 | 6.18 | 6.1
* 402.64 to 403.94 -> 0.22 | 6.08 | 5.9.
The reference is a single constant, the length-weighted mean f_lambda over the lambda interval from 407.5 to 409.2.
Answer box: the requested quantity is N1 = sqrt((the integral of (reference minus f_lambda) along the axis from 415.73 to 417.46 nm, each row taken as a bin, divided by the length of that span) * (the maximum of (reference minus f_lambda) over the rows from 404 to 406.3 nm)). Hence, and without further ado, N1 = 0.8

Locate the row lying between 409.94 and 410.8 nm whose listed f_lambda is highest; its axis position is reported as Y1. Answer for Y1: 410.172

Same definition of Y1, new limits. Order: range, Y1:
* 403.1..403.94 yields 403.149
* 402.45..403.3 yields 402.685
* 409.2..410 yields 409.983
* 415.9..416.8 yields 416.165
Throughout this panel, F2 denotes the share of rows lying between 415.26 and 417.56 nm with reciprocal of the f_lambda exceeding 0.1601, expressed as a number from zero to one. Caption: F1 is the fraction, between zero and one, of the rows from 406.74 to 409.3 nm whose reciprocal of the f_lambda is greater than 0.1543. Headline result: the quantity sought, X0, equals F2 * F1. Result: 0.63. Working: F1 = 0.63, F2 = 1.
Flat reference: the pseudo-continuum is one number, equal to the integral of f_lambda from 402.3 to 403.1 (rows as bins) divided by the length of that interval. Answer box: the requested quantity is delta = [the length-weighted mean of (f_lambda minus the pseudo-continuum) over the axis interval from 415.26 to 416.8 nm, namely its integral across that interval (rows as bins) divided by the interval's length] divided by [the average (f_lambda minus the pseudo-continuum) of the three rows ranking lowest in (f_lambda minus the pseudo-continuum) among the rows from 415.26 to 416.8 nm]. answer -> 0.70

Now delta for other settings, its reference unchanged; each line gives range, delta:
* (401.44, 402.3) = 0.55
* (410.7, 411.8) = 2.19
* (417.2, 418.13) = 0.95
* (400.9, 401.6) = 0.77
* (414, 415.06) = 0.78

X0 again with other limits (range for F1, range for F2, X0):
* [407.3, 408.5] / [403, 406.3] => 0.85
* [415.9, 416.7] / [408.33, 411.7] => 0.00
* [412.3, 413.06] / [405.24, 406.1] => 1.00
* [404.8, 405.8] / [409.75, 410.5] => 0.00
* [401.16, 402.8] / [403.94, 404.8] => 0.78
